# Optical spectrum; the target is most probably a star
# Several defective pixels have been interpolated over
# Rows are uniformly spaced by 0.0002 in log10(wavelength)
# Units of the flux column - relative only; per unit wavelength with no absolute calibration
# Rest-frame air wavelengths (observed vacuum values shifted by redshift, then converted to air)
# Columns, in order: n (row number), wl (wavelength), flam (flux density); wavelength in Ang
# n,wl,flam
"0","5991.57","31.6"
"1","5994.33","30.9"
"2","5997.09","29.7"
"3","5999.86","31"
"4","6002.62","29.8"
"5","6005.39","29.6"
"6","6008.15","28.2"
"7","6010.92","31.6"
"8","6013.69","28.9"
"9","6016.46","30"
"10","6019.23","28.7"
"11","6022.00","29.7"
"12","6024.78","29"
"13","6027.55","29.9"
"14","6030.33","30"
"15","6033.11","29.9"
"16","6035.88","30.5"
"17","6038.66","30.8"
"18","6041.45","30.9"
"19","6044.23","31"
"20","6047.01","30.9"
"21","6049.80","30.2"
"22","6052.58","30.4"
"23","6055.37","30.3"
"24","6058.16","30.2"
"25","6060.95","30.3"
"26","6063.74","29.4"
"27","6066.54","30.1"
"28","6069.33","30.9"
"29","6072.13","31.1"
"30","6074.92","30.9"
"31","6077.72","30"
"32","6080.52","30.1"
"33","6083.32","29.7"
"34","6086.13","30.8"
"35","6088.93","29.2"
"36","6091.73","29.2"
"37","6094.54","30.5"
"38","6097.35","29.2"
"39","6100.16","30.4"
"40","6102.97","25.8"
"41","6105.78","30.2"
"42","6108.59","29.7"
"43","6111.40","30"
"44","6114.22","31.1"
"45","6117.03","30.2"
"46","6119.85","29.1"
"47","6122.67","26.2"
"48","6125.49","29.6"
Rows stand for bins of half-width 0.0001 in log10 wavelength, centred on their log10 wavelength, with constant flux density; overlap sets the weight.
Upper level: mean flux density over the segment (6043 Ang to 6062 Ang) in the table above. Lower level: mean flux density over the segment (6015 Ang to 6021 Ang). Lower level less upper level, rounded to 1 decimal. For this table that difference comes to -1.1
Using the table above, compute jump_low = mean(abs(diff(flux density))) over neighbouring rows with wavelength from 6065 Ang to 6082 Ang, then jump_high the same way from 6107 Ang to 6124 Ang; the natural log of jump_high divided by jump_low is 1.1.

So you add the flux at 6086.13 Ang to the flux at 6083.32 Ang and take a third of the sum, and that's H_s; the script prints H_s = 20.2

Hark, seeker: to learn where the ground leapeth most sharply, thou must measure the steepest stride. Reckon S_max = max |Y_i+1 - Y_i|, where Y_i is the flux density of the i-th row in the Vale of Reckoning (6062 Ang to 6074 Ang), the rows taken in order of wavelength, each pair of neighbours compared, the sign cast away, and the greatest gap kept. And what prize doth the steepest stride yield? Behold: 0.8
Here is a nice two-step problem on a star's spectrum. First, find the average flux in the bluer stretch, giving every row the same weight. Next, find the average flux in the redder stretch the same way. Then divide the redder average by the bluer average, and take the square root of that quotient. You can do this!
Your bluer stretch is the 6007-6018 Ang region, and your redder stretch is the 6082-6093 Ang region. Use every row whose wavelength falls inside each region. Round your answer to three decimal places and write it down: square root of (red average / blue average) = 1.001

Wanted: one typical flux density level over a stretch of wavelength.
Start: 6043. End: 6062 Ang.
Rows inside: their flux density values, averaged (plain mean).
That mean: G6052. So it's 30.5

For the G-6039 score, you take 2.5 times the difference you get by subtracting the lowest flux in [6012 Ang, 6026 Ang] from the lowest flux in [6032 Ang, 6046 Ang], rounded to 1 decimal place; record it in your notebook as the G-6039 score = 3.0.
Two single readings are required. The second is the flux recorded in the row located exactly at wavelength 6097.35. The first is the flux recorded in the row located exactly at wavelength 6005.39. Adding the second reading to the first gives 58.8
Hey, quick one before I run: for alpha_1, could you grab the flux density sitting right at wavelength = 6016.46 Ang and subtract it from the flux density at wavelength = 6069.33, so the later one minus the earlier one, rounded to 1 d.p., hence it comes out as 0.9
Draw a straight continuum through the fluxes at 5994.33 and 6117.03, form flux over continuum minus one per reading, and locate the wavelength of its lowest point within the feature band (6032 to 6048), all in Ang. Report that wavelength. 6033.11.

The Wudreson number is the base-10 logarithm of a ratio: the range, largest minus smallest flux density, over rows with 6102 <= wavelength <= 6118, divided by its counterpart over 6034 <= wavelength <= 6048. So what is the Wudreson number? 1.03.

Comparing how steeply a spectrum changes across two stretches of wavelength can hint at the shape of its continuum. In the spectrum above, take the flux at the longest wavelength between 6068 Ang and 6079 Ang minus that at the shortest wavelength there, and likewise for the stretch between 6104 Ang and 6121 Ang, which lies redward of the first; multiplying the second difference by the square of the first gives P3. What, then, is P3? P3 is -0.9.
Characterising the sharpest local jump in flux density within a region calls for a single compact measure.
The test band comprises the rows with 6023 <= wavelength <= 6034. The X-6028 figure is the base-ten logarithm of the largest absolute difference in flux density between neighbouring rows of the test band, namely -0.05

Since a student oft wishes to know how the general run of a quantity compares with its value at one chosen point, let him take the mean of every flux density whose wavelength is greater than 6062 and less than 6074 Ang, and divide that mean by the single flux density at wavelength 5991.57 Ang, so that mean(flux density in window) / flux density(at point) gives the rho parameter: 0.96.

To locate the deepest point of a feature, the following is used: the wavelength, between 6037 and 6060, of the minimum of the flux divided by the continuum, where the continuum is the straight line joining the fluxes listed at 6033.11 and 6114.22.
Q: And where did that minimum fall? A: 6058.16 Ang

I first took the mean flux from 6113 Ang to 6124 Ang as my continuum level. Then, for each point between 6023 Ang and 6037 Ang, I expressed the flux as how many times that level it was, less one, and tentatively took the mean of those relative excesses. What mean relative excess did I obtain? 0.024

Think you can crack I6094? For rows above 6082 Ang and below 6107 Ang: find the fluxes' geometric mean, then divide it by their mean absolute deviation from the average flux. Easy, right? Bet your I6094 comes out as 30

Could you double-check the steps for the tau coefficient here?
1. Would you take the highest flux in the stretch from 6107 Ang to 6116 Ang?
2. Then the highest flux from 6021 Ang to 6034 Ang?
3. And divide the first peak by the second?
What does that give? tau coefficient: 1.037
